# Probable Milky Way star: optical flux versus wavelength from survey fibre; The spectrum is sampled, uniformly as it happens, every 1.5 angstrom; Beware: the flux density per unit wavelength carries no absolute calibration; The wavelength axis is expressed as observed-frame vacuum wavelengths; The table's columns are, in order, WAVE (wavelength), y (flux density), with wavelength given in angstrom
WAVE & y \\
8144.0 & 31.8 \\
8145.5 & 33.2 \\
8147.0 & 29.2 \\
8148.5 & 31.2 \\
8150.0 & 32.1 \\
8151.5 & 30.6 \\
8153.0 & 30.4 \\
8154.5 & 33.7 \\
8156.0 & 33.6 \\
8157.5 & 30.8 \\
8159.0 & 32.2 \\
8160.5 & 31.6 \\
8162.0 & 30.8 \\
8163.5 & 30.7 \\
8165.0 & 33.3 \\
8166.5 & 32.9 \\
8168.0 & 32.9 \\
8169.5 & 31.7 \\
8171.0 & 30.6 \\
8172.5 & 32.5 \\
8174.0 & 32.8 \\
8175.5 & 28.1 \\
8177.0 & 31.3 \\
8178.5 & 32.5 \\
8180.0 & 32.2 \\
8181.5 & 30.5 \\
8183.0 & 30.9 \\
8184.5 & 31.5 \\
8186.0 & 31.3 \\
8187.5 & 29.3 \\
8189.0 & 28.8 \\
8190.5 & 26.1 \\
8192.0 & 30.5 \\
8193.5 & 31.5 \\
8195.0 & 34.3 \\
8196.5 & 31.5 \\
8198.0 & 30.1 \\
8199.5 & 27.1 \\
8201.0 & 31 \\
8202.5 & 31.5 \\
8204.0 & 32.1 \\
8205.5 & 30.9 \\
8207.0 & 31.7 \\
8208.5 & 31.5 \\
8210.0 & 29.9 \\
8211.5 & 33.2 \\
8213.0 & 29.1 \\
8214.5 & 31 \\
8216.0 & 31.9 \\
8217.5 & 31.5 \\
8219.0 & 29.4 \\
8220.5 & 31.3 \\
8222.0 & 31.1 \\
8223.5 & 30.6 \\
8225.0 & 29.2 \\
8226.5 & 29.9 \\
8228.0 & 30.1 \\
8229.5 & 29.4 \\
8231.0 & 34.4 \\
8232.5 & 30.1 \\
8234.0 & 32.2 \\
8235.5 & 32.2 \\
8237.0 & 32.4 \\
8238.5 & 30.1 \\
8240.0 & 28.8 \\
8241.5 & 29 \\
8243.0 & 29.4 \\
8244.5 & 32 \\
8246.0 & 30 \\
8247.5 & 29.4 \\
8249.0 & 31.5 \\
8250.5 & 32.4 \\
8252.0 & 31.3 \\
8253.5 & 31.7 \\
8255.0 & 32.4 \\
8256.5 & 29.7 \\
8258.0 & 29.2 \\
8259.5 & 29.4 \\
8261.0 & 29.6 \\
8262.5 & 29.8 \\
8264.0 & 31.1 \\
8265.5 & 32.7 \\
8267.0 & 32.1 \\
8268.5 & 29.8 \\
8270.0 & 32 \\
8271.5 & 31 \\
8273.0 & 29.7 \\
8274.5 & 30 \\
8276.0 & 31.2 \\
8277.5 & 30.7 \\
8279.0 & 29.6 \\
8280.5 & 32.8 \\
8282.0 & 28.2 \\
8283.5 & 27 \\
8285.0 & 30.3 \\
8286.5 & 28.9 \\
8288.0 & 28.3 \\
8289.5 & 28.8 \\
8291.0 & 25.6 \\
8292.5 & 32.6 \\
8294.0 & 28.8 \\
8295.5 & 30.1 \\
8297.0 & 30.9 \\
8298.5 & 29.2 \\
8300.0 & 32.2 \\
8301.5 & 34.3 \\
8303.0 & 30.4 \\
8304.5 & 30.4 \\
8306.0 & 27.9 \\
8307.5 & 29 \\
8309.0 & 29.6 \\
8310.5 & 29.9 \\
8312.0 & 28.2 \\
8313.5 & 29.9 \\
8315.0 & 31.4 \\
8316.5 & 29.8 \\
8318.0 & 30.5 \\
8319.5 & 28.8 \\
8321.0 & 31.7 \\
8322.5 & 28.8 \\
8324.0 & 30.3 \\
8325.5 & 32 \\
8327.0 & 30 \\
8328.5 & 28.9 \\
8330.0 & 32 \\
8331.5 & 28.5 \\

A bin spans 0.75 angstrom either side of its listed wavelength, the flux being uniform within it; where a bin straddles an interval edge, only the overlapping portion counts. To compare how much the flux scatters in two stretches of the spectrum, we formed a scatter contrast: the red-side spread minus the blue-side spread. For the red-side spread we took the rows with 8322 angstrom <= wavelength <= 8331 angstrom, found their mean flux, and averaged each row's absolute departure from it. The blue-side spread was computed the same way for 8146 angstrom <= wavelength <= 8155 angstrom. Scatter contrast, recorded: 0.0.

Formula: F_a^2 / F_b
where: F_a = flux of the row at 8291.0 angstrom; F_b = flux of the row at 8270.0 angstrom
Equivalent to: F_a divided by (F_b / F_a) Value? 20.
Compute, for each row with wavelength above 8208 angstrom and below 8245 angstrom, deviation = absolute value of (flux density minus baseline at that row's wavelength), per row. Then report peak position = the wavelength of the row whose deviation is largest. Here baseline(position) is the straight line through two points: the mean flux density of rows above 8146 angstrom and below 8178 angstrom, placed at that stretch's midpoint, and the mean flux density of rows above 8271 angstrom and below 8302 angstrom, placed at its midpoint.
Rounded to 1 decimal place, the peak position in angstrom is 8231.0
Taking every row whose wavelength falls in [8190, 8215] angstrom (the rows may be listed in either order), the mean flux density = 30.8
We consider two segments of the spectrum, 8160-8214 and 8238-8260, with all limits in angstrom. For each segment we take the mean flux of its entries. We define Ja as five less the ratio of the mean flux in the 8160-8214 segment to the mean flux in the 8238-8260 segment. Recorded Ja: 3.98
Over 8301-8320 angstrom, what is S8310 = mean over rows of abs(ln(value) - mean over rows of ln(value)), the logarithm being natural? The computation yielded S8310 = 0.035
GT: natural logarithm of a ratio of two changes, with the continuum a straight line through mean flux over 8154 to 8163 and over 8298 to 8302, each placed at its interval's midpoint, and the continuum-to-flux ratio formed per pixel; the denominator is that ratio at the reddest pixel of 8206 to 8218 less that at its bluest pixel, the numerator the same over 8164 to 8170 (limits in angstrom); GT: 2.1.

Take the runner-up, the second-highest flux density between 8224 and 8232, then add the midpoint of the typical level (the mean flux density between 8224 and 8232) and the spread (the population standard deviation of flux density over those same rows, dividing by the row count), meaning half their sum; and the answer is 46.4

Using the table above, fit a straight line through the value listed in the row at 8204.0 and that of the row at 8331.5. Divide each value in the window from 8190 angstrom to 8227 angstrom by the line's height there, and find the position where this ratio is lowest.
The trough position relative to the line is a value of 8190.5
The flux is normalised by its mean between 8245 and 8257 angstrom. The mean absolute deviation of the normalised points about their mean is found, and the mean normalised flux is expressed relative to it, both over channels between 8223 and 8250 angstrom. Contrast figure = 25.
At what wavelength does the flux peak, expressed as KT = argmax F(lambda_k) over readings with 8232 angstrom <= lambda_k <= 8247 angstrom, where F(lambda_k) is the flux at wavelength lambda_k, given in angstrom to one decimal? 8237.0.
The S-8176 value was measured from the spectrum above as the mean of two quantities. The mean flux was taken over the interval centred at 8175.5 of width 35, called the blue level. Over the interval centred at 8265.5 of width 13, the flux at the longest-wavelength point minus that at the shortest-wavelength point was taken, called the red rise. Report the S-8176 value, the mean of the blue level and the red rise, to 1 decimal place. 16.3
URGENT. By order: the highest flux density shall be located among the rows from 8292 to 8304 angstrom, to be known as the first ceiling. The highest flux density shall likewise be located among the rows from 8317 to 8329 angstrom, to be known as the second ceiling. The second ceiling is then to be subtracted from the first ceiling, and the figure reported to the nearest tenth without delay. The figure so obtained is 2.3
